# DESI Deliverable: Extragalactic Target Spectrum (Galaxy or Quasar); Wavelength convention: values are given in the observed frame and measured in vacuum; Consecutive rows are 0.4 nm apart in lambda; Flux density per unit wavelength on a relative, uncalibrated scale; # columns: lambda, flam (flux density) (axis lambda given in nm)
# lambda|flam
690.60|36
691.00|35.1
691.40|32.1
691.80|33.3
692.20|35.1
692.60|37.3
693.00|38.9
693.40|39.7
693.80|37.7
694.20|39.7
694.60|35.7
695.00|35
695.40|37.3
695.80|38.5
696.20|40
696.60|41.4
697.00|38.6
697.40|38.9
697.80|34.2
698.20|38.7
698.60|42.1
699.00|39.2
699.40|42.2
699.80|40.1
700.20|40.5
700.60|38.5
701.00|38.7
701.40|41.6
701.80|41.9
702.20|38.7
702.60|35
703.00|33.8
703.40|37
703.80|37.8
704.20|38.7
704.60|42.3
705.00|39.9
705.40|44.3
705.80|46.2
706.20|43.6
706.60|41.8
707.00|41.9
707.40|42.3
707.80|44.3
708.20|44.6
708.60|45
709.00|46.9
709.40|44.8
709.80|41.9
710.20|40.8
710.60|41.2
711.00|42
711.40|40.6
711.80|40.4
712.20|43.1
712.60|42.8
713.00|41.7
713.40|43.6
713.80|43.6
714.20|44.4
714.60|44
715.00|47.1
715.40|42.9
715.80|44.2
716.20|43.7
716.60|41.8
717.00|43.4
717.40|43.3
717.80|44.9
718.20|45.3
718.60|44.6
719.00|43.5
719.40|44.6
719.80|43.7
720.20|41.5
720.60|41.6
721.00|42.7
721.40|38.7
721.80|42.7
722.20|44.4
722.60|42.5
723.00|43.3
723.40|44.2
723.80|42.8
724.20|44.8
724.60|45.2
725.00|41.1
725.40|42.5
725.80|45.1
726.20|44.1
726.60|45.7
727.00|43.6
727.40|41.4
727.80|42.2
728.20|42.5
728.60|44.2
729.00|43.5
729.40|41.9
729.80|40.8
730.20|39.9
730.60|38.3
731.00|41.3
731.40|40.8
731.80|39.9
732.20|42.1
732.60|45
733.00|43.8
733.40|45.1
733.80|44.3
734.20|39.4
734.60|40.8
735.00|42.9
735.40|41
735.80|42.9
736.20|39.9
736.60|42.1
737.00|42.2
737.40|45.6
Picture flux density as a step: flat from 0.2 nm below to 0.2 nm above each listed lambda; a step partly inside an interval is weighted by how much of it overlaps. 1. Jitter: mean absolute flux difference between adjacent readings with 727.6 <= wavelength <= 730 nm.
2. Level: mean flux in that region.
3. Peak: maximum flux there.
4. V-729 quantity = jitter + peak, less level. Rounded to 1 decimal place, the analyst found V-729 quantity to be 2.8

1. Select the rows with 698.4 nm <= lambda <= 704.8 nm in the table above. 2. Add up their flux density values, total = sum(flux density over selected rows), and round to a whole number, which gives 628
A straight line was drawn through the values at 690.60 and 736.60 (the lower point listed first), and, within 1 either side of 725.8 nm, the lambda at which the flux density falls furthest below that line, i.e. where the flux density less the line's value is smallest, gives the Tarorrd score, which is 725.00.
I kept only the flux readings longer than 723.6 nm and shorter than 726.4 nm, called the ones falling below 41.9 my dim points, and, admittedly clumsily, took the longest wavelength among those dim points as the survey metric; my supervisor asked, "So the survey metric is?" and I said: 725.00 nm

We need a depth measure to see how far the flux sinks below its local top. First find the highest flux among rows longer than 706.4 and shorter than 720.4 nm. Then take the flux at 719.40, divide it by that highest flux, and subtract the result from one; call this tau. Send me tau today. 0.053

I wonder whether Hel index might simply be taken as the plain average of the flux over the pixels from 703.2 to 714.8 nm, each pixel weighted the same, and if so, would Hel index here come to 42.5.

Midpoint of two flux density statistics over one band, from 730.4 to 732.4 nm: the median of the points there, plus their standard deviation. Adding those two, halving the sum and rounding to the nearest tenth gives 21.1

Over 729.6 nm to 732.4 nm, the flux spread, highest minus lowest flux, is 3.8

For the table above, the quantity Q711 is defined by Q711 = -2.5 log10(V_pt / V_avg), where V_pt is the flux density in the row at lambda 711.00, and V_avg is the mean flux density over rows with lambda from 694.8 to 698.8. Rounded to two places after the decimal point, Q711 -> -0.10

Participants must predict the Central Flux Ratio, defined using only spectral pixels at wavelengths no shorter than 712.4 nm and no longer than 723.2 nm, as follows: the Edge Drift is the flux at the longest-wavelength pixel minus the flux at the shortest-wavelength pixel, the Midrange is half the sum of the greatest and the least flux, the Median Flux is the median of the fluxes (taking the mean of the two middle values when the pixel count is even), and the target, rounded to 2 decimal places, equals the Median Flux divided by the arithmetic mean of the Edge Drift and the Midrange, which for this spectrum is 2.00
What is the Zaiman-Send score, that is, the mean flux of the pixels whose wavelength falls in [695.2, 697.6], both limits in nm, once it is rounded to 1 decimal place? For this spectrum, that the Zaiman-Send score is 39.1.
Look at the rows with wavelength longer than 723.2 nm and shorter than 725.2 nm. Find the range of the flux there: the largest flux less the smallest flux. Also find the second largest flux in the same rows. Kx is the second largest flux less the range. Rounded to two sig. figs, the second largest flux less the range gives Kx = 41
